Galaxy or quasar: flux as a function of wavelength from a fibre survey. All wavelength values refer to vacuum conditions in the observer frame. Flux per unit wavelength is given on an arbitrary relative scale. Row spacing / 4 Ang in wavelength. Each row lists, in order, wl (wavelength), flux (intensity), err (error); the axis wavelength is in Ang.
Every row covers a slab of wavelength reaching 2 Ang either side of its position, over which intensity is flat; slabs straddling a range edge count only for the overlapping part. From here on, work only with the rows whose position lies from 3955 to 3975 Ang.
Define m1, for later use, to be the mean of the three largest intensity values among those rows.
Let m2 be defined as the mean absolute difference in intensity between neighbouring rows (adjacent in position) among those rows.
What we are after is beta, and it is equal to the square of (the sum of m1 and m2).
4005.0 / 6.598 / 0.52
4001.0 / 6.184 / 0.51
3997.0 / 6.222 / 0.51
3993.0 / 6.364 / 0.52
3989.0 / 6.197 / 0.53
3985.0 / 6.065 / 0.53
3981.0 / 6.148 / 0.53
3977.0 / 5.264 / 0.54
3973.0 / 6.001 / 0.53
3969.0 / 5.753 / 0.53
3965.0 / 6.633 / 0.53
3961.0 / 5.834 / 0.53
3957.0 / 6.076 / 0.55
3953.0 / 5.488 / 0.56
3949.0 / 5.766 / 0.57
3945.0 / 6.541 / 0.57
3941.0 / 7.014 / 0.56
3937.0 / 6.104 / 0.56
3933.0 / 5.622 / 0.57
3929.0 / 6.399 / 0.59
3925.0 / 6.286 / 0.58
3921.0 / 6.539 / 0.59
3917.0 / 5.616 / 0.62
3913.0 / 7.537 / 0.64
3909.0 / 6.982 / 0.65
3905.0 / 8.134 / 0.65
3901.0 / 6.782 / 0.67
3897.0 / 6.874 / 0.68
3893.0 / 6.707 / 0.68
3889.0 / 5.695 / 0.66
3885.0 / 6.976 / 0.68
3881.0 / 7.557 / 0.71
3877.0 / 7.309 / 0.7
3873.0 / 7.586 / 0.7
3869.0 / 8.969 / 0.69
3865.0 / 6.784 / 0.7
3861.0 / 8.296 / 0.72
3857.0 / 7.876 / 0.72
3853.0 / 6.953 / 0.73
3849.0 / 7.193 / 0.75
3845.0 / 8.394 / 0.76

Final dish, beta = 46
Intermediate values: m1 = 6.2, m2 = 0.5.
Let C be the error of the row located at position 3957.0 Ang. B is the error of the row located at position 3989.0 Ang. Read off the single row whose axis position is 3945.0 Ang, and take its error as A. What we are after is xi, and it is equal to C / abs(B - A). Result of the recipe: 14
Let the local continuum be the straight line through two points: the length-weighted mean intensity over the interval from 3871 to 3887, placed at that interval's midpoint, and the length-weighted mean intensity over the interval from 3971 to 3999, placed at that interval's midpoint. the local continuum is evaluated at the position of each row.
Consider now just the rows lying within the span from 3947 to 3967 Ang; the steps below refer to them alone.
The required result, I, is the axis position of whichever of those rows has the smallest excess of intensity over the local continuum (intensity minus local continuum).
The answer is 3953.0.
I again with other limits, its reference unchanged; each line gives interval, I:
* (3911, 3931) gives 3917.0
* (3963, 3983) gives 3977.0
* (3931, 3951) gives 3933.0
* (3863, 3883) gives 3865.0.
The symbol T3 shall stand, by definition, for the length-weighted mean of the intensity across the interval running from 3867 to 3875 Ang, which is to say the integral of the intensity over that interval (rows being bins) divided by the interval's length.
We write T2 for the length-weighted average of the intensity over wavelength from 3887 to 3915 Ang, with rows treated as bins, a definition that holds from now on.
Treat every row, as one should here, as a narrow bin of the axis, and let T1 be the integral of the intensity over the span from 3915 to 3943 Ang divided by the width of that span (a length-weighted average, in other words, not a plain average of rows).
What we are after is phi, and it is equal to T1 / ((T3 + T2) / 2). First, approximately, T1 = 6.2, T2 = 6.96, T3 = 8.28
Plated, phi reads 0.8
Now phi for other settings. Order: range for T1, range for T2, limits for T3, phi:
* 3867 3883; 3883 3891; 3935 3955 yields 1.3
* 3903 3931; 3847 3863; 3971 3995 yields 1.0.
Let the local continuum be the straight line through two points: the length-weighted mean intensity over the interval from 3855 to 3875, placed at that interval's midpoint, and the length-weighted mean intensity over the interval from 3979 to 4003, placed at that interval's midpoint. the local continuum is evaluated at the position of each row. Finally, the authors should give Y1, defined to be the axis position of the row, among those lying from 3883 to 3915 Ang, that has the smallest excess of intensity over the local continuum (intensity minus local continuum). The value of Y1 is 3889.0 Ang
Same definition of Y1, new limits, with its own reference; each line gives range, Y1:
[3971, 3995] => 3977.0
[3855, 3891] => 3889.0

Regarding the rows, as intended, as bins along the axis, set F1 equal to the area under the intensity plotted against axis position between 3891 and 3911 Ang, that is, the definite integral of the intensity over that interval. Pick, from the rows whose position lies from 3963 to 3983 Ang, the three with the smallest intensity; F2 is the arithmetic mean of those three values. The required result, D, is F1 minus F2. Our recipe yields 136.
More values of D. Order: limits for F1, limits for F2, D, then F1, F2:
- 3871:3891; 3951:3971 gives 135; 140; 5.69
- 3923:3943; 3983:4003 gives 120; 126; 6.15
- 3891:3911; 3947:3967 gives 136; 142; 5.70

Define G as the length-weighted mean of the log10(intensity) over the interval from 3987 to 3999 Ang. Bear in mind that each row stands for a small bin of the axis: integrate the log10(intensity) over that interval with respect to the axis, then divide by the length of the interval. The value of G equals 0.797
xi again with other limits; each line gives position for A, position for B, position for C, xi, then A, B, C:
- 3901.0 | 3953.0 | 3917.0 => 6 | 0.67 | 0.56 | 0.620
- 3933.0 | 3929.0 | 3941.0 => 28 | 0.57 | 0.59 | 0.560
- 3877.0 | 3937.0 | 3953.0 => 4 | 0.70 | 0.56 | 0.560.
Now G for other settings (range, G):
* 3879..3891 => 0.826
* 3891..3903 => 0.832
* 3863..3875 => 0.888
